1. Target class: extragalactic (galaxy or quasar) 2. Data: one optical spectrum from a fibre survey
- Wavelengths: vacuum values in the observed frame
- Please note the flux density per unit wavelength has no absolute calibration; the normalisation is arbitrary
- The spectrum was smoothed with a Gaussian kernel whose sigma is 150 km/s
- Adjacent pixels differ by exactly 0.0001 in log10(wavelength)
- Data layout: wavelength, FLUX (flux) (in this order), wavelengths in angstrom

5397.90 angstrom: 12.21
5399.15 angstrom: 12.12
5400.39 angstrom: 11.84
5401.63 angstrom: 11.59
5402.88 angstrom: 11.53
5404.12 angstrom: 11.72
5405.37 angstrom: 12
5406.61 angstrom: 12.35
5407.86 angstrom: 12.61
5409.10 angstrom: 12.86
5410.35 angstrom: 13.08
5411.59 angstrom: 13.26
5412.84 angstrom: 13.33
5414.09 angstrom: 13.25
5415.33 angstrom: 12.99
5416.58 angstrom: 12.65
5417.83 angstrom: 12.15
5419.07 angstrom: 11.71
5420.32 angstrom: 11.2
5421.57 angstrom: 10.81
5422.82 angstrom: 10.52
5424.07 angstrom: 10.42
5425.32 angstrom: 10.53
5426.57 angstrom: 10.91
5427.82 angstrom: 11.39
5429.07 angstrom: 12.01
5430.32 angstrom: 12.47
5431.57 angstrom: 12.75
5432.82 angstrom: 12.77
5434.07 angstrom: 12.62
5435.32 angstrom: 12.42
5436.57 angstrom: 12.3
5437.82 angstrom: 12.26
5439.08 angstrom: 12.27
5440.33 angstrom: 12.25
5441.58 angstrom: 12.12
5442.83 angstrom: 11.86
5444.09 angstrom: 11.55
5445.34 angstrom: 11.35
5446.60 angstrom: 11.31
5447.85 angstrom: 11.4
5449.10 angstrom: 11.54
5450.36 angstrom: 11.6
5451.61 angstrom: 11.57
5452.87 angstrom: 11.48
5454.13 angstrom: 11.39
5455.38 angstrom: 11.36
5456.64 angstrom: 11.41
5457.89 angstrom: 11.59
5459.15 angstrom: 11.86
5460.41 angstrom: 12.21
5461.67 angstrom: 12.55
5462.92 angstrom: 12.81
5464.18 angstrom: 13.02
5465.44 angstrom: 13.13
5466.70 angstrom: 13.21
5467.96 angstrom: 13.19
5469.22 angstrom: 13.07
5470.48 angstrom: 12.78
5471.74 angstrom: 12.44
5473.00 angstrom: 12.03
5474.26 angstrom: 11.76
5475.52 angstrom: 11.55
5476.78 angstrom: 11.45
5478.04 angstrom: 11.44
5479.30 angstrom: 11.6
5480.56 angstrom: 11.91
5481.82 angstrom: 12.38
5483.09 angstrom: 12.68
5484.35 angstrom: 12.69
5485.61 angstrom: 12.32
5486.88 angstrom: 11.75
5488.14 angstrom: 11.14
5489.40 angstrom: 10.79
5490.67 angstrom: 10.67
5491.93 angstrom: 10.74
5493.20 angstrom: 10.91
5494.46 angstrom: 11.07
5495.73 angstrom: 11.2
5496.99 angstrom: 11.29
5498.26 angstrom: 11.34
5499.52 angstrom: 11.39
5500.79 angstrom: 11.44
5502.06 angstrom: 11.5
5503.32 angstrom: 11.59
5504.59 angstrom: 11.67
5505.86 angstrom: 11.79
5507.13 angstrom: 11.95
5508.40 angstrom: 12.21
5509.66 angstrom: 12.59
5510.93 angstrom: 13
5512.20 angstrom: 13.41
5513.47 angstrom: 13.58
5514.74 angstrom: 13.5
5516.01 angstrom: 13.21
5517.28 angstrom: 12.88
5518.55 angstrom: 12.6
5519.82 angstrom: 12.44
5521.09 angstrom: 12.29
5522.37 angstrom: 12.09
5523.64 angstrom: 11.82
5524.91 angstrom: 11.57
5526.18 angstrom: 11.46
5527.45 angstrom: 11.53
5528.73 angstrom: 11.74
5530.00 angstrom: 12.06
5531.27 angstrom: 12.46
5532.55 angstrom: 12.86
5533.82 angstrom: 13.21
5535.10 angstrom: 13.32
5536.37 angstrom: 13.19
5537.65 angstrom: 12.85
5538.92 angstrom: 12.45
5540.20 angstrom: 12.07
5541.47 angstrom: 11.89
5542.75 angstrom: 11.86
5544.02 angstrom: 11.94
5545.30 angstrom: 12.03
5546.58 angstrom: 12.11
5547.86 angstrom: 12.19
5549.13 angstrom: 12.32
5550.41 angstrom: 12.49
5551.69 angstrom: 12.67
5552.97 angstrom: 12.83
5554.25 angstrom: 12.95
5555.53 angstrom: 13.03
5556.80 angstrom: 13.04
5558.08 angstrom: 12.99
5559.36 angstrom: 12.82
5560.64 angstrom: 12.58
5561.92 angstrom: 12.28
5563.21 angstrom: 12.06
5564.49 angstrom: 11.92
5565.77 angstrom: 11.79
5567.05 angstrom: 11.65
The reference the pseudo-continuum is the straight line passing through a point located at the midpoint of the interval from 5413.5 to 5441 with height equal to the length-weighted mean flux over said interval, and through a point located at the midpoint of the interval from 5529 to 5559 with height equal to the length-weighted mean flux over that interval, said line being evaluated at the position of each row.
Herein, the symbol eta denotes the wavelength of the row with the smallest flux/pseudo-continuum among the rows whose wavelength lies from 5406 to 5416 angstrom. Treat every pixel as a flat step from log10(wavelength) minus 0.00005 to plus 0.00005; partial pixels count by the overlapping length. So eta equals 5406.61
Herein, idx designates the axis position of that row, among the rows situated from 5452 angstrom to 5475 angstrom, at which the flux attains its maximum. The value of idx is 5466.70 angstrom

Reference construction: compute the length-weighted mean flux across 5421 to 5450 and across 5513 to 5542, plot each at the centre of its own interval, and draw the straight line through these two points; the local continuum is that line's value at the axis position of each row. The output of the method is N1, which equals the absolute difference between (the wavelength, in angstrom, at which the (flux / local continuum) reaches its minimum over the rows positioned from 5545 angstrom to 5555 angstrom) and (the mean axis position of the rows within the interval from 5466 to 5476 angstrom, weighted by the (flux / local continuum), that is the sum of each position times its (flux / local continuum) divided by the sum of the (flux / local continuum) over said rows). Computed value 74.3 angstrom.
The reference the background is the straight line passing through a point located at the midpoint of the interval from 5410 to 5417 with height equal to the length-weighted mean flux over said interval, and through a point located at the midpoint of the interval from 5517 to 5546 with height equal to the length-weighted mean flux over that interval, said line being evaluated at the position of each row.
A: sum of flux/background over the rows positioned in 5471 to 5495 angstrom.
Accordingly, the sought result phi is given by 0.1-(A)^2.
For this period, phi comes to -307.4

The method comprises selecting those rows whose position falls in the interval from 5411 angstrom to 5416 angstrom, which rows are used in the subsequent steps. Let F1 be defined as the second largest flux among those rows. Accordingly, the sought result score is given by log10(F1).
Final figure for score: 1.12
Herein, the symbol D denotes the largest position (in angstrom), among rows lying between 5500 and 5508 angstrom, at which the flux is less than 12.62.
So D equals 5507.13 angstrom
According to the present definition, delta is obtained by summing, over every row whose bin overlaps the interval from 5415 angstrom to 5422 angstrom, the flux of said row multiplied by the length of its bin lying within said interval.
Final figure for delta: 83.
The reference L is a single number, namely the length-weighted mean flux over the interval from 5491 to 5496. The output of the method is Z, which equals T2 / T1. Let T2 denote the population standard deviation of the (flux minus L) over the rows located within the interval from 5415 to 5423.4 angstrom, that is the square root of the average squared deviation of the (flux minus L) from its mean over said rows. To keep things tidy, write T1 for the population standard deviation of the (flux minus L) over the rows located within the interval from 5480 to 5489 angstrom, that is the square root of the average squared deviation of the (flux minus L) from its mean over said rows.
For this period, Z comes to 1.7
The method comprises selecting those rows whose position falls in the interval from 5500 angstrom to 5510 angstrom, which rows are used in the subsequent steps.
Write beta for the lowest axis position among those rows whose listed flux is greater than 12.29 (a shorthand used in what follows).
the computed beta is 5509.66 angstrom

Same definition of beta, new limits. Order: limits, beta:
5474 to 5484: 5481.82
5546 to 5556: 5549.13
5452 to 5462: 5461.67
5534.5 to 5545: 5535.10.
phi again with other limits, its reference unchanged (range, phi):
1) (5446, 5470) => -322.2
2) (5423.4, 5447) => -303.0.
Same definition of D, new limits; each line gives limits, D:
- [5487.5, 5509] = 5508.40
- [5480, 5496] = 5495.73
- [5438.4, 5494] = 5493.20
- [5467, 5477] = 5476.78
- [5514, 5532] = 5531.27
